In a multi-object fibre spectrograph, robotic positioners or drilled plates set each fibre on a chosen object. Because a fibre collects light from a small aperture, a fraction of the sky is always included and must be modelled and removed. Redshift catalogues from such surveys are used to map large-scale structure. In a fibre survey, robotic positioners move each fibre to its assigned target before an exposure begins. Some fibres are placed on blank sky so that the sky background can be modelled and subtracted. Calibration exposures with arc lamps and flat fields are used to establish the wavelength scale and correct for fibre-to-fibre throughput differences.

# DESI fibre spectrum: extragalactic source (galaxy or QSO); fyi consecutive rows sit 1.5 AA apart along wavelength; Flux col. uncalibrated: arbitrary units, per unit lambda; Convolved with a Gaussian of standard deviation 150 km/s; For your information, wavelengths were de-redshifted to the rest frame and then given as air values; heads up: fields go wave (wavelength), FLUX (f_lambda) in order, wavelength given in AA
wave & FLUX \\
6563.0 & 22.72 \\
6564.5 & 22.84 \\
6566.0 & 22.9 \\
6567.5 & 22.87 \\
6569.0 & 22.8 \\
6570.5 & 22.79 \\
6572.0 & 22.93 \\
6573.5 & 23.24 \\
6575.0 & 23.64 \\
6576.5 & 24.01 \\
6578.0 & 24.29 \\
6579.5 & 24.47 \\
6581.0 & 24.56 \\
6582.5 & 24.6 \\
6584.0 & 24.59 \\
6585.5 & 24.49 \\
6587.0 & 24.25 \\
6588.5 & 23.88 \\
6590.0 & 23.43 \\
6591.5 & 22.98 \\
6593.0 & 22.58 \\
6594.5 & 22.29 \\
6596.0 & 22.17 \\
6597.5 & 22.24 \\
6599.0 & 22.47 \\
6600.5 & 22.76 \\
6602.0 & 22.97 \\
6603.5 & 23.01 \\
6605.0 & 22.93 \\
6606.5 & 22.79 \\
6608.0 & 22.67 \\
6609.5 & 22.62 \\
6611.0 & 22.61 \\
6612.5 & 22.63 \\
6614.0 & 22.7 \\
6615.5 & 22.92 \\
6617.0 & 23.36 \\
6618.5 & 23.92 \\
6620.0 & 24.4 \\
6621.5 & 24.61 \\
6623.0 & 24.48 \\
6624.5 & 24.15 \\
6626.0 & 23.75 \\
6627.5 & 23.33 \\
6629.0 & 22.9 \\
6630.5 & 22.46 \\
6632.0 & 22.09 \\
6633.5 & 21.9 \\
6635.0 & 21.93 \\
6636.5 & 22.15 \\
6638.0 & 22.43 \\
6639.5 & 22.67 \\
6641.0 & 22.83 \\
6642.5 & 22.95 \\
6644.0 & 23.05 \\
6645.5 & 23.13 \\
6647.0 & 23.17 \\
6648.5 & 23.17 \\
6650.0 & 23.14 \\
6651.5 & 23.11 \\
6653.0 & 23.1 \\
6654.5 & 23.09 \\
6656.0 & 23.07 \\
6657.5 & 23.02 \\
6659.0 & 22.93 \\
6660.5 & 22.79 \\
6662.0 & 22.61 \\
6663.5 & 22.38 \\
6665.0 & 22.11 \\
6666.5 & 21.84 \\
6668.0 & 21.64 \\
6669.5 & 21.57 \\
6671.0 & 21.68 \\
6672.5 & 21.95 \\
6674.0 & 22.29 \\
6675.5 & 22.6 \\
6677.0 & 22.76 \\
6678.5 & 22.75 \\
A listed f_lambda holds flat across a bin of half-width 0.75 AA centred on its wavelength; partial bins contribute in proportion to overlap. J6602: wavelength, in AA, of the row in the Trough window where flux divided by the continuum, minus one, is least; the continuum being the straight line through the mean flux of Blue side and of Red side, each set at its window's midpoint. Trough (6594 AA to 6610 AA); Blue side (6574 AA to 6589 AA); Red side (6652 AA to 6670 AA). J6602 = 6596.0 AA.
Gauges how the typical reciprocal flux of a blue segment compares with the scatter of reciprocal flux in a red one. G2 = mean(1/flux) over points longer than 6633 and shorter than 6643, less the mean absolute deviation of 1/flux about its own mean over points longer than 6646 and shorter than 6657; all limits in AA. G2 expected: 0.0446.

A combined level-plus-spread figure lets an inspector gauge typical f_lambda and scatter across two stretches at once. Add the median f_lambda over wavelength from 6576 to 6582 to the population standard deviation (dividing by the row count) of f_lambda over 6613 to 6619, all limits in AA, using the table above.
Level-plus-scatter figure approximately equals 24.8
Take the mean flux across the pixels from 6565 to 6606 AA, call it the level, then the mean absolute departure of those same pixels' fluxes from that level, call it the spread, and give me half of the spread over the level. 0.0151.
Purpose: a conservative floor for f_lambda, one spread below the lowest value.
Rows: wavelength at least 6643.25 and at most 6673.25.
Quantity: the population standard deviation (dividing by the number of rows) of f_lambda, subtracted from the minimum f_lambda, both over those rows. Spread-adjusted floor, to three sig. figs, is 21.0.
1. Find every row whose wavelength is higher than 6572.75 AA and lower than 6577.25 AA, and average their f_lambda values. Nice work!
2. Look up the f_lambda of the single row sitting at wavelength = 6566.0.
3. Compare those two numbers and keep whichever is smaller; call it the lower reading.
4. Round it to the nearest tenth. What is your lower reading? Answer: 22.9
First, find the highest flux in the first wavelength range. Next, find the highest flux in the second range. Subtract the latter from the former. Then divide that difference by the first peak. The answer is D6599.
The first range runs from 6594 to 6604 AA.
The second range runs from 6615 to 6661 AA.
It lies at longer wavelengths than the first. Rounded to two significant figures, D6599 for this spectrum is -0.070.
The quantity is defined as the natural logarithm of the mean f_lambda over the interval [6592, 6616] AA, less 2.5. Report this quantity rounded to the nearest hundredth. 0.62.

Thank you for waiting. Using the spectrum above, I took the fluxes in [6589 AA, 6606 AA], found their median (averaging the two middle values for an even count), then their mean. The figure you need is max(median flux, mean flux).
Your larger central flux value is 22.8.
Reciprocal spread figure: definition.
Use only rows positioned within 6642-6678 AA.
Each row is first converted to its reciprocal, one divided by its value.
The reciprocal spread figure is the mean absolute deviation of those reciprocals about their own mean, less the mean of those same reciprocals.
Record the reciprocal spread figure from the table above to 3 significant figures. -0.0433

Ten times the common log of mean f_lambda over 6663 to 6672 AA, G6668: 13.4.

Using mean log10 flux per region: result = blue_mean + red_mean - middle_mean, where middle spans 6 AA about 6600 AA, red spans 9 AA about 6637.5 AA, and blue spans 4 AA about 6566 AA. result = 1.35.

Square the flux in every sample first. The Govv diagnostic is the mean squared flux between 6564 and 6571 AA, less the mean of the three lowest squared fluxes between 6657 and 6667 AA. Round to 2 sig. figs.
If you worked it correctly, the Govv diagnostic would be 33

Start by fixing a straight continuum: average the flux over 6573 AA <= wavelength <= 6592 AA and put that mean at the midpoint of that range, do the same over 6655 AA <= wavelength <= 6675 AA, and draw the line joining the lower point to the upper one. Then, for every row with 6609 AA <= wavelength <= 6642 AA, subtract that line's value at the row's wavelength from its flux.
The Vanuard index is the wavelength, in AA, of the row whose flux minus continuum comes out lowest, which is 6633.5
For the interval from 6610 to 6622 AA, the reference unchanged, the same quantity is 6611.0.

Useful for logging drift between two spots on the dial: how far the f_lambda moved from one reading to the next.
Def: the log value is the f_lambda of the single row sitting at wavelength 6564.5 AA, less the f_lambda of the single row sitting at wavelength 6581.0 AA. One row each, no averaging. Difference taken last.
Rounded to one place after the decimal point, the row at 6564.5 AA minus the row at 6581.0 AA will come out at -1.7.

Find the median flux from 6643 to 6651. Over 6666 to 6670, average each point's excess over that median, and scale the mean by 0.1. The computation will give -0.146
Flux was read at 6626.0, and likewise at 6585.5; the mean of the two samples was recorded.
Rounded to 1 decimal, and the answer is 24.1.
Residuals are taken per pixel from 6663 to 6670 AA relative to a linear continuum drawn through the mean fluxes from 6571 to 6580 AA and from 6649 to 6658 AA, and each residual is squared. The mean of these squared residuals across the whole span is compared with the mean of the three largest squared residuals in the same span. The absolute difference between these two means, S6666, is 0.43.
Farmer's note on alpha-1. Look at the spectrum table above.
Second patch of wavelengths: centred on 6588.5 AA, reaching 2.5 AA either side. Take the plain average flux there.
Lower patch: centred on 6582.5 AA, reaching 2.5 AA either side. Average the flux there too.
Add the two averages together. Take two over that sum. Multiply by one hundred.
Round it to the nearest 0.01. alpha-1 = 4.13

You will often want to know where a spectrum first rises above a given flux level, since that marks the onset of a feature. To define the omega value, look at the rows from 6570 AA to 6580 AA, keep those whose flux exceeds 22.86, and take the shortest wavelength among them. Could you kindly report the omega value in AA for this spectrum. 6572.0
